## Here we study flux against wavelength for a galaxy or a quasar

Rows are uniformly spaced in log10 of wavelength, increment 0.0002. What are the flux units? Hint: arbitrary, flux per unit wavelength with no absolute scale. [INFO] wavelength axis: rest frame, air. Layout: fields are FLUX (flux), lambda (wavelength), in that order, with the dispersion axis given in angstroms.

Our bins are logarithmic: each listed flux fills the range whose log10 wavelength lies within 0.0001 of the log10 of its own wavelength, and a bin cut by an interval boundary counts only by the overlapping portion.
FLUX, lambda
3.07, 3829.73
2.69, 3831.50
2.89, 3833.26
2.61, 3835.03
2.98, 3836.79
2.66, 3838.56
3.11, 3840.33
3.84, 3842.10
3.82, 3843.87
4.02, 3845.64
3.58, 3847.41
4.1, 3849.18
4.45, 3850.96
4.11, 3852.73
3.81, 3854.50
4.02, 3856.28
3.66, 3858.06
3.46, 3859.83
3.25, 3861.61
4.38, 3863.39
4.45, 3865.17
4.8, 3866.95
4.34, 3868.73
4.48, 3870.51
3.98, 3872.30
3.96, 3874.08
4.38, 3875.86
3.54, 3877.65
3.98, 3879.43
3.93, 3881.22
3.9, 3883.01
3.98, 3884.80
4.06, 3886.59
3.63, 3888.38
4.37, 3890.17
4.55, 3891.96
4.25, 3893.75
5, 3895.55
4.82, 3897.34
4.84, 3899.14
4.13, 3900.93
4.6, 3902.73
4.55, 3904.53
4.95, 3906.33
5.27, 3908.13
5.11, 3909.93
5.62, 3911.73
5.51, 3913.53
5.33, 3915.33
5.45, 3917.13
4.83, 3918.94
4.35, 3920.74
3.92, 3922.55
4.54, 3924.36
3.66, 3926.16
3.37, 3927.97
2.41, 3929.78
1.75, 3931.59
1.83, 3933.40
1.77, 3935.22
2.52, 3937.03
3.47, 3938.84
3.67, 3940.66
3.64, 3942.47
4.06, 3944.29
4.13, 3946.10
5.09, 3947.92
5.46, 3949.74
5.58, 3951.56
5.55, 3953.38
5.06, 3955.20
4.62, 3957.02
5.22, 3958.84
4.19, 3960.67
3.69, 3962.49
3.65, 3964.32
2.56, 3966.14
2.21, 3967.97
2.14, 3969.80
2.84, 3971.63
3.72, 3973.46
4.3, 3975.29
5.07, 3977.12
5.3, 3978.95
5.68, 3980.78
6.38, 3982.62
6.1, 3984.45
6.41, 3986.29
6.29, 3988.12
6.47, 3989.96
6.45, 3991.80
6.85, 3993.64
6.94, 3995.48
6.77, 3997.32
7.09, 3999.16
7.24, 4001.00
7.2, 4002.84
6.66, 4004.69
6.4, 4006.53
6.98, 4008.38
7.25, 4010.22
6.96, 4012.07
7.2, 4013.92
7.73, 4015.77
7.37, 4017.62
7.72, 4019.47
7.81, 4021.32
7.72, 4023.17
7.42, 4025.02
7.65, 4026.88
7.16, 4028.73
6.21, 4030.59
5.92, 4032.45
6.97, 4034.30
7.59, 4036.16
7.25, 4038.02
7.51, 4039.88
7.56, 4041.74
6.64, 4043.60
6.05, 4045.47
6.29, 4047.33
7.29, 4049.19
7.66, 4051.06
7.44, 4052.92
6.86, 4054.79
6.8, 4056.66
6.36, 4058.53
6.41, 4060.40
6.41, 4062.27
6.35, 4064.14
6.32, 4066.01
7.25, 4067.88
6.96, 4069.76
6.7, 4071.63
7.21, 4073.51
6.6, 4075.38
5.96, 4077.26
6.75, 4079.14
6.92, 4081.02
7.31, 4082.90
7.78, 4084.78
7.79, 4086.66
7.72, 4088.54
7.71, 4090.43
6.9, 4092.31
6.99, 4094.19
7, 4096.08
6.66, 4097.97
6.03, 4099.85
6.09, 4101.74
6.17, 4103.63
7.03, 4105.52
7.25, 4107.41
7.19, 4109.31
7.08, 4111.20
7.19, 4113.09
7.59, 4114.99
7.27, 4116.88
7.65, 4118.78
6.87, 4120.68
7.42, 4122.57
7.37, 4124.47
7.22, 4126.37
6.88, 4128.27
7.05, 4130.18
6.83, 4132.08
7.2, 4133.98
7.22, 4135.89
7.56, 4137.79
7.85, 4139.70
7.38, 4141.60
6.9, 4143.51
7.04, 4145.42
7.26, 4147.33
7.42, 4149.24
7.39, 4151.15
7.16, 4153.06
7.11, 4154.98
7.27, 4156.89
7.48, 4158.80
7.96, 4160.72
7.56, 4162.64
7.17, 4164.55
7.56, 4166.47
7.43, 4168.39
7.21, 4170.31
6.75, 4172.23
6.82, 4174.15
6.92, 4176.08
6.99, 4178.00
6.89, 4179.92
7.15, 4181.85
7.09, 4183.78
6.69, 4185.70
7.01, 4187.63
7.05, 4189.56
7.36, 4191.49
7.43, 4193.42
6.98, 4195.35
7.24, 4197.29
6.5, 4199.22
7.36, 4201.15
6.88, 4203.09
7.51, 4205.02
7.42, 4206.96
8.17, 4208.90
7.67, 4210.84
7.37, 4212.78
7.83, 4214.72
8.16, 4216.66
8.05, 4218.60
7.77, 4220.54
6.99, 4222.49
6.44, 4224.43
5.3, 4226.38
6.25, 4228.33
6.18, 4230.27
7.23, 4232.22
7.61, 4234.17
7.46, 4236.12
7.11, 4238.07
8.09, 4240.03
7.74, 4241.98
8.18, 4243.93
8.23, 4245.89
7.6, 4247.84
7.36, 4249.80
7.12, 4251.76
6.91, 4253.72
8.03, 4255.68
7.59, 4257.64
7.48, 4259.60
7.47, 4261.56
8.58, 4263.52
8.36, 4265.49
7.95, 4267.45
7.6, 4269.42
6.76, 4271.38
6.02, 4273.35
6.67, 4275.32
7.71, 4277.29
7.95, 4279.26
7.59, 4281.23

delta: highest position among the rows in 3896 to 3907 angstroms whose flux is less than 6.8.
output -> 3906.33 angstroms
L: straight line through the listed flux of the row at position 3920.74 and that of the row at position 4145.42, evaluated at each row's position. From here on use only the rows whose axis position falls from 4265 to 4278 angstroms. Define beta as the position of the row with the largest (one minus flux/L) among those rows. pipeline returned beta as 4273.35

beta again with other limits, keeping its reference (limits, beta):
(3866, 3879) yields 3877.65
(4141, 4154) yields 4143.51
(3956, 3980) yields 3969.80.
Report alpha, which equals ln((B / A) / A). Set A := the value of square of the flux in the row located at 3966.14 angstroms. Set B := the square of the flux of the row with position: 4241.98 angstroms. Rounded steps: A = 7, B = 60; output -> 0.3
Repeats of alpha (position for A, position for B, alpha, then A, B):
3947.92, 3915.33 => -3.2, 26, 28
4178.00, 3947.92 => -4.5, 49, 26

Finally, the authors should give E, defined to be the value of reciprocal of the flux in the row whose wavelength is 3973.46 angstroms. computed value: 0.269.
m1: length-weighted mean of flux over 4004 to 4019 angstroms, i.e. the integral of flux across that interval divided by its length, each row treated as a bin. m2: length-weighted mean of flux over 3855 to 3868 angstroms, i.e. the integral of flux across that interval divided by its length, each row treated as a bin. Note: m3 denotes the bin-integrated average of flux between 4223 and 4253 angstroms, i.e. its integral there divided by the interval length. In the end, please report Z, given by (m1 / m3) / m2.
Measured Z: 0.247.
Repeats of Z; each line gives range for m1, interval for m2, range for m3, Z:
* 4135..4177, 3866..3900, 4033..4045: 0.239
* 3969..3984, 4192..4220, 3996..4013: 0.087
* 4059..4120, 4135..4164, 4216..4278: 0.128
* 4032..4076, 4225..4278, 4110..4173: 0.128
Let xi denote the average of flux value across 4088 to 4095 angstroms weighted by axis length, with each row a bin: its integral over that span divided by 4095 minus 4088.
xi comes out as 7.3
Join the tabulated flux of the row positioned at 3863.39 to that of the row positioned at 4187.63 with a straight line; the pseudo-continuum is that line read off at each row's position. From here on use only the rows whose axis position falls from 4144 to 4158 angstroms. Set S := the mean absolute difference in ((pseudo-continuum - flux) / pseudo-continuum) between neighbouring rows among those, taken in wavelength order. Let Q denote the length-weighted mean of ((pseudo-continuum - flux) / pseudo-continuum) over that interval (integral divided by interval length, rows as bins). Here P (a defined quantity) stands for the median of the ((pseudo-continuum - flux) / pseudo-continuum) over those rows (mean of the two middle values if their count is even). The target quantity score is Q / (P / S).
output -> 0.021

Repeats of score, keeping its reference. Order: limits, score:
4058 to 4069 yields 0.046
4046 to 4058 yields 0.071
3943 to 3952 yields -0.859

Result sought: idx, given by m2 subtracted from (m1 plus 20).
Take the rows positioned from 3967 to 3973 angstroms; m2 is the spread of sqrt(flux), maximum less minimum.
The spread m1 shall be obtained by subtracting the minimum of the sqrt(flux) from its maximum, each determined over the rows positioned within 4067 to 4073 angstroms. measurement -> 19.9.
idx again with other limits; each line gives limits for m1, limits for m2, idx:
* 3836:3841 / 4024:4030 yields 20.0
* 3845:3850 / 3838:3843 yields 19.8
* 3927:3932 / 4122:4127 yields 20.5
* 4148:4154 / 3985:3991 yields 20.0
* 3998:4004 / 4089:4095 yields 19.9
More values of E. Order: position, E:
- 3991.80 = 0.155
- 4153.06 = 0.140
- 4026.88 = 0.131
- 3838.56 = 0.376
